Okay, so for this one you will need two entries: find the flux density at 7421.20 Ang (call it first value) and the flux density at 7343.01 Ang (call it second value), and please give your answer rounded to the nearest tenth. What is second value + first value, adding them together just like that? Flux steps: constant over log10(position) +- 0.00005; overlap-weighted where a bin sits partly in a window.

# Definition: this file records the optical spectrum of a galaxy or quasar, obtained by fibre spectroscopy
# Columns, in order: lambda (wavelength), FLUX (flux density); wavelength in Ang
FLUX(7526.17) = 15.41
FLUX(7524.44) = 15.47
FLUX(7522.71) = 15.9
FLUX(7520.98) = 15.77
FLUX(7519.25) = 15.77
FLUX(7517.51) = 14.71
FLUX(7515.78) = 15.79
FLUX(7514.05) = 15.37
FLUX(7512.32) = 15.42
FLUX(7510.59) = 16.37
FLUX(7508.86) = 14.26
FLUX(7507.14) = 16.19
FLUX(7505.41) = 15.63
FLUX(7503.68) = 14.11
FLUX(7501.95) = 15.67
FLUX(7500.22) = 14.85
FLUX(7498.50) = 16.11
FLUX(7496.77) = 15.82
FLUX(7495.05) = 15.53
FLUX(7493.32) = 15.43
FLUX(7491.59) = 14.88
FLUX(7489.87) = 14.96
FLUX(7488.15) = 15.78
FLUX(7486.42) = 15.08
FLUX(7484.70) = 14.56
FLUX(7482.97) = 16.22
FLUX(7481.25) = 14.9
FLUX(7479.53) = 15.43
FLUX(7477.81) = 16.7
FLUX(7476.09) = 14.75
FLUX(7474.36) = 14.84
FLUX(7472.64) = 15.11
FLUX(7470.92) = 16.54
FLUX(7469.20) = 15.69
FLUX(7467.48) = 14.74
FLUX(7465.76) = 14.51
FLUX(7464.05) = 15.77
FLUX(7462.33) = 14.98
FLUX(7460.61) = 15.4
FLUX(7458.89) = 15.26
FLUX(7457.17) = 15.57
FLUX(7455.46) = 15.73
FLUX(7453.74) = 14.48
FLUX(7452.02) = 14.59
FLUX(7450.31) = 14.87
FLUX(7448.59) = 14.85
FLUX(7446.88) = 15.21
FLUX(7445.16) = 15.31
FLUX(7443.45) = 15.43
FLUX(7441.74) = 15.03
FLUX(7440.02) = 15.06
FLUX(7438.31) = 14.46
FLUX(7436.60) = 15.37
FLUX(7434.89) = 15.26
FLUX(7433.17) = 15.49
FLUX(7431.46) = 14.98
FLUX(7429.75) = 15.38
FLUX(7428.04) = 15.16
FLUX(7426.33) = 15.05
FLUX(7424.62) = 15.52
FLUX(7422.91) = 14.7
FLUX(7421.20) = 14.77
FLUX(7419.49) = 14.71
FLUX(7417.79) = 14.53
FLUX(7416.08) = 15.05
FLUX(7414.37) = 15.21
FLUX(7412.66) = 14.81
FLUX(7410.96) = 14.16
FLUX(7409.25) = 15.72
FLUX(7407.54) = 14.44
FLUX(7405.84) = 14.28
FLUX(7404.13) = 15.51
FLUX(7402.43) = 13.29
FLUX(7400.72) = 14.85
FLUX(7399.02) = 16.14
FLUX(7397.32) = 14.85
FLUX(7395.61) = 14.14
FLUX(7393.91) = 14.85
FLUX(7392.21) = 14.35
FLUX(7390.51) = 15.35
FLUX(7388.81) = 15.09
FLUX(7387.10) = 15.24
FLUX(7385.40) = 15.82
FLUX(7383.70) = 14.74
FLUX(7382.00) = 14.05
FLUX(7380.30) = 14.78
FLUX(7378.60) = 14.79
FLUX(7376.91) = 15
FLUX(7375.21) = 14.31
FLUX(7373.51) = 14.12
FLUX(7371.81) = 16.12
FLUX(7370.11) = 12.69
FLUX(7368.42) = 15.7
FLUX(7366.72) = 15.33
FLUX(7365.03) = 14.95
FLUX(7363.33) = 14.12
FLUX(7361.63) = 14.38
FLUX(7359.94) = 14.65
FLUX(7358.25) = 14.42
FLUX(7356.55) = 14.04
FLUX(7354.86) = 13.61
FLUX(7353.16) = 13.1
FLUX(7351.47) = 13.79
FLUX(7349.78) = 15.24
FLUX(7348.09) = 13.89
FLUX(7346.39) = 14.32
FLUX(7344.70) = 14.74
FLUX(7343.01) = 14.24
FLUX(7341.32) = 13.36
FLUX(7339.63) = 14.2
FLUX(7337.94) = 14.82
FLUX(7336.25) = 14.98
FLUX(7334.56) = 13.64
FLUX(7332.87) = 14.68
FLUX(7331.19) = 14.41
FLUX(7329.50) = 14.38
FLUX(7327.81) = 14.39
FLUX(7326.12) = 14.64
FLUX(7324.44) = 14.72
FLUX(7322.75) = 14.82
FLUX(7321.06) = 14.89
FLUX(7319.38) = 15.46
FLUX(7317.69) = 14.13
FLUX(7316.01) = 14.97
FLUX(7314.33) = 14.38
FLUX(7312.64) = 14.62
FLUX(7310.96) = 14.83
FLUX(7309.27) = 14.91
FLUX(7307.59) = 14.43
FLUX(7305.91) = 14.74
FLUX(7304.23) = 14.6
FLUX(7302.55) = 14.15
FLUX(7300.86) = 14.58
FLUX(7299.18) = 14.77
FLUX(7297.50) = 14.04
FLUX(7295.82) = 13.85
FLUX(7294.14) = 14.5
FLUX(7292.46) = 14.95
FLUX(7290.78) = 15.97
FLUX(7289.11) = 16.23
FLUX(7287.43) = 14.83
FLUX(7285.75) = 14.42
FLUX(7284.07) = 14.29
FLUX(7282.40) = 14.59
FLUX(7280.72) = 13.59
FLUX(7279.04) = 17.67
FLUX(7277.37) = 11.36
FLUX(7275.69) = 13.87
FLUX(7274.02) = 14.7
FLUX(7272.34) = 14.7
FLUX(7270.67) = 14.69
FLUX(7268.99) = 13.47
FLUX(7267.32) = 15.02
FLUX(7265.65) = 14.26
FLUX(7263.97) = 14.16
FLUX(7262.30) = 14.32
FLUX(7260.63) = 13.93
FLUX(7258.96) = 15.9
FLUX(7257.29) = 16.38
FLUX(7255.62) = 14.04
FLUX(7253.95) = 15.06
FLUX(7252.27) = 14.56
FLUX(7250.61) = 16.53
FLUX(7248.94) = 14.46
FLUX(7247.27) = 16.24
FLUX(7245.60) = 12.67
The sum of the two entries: 29.0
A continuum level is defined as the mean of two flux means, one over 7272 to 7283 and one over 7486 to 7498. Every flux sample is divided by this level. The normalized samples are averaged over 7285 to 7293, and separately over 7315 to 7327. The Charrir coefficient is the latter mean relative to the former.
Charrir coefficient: 0.97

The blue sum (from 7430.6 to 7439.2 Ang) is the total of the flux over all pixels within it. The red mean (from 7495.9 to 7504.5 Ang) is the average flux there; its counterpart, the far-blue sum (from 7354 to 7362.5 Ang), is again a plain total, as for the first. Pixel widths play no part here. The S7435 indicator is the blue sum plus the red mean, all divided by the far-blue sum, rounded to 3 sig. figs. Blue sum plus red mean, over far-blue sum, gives 1.28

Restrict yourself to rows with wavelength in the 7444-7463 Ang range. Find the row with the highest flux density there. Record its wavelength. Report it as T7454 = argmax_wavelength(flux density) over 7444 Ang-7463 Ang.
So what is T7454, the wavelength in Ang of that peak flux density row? 7455.46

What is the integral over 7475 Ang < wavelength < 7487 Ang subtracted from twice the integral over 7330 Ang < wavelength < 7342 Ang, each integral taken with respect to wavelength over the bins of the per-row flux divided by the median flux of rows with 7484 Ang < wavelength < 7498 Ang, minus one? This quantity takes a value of -1.6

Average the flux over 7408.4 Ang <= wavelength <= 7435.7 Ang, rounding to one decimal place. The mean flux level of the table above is 15.0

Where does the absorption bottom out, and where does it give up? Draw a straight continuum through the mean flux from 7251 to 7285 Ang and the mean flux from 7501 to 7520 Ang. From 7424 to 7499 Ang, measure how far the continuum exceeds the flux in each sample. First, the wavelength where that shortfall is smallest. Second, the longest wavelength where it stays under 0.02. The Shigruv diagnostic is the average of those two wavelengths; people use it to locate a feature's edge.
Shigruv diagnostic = 7488.2 Ang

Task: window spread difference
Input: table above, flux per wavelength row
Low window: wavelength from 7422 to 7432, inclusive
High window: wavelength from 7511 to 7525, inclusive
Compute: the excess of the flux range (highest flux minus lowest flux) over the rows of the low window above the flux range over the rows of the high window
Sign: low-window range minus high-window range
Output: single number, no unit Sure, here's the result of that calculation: -0.37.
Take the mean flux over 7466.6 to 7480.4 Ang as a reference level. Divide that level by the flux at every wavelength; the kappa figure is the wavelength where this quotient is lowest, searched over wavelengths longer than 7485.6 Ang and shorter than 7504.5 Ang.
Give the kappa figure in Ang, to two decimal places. 7498.50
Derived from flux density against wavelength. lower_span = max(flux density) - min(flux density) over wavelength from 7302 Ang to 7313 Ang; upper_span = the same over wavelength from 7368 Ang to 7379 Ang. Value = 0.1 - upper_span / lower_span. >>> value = -4.4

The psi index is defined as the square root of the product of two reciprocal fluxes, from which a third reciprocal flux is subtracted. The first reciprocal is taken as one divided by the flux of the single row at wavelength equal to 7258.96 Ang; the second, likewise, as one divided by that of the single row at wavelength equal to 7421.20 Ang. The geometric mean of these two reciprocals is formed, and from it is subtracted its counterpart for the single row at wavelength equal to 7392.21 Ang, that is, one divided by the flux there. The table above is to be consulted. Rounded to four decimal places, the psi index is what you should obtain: -0.0044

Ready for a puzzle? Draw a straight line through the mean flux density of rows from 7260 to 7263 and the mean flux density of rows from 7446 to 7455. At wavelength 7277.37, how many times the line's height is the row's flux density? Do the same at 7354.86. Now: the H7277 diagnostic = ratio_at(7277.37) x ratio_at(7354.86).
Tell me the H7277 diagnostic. 0.75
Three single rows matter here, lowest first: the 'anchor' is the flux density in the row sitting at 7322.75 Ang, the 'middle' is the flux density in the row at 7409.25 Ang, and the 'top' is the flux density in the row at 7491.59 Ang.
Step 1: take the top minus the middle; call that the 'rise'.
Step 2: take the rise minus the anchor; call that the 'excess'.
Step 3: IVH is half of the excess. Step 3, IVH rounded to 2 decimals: -7.83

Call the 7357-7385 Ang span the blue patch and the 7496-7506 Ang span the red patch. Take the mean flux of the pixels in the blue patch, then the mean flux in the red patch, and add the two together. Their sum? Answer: 30.0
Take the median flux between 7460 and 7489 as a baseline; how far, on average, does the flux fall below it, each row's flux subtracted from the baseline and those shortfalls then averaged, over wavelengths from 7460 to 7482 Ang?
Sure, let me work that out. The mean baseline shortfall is -0.2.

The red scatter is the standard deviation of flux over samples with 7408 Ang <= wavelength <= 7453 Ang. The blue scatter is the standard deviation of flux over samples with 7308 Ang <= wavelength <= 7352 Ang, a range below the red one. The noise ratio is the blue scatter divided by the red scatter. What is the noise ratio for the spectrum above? 1.3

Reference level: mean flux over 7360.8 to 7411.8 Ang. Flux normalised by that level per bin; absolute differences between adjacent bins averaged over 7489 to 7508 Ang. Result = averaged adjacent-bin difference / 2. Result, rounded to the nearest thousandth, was 0.024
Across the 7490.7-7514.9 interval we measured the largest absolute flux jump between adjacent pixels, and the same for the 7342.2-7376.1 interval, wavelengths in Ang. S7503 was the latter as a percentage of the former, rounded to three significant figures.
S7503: 163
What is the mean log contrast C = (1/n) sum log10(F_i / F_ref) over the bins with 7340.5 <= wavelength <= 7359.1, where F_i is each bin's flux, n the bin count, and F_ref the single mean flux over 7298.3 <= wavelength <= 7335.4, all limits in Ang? -0.016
